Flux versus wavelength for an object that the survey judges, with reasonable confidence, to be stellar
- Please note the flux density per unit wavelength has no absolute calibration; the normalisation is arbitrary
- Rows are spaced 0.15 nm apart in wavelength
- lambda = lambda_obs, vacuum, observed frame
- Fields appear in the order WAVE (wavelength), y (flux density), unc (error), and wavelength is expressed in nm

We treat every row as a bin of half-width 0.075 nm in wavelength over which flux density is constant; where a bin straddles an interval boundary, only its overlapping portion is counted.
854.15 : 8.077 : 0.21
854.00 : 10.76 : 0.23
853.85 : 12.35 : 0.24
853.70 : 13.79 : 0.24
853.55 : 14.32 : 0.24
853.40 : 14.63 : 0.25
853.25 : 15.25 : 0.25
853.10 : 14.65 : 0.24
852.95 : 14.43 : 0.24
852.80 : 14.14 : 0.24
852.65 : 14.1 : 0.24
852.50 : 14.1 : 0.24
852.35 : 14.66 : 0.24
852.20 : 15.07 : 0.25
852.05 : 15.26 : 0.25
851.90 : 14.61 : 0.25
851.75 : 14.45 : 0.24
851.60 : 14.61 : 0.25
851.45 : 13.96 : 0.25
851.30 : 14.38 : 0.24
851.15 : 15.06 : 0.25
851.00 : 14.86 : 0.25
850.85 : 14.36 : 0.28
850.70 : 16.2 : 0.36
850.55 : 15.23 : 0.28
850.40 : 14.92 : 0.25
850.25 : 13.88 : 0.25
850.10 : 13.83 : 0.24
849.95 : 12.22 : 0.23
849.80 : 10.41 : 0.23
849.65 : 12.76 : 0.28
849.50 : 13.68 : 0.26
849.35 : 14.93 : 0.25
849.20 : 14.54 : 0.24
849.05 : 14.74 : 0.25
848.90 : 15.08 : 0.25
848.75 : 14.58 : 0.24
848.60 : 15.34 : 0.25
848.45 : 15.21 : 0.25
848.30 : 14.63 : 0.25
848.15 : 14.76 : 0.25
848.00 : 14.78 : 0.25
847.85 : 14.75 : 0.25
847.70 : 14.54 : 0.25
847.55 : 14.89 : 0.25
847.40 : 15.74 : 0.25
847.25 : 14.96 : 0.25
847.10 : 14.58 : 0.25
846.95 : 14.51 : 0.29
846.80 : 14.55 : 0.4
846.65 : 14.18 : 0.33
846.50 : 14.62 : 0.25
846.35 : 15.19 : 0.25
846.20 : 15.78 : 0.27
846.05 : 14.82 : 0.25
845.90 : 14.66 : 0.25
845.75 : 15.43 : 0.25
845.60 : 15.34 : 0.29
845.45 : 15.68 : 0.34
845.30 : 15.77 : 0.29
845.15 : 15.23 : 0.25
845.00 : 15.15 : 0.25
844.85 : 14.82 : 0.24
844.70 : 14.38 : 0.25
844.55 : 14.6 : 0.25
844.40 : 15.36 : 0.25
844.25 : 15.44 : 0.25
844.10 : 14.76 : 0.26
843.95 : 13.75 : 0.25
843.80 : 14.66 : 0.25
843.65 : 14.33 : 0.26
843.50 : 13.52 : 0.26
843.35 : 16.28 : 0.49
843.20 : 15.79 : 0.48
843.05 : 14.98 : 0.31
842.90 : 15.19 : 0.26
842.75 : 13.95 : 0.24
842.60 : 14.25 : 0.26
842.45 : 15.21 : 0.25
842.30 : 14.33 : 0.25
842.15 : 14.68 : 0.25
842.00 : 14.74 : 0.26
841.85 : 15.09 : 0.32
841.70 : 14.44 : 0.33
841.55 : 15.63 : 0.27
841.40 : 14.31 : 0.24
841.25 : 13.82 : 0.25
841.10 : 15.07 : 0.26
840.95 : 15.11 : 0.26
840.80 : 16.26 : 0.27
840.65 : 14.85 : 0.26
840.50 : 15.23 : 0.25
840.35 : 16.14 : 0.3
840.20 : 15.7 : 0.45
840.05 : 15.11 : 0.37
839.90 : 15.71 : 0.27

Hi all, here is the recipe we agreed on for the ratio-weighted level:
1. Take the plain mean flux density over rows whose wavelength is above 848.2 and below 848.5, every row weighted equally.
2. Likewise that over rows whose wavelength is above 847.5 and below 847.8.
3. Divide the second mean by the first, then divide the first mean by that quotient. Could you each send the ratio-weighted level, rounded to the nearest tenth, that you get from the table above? 15.1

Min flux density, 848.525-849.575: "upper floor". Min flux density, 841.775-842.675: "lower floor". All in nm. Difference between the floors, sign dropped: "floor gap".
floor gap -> 0.57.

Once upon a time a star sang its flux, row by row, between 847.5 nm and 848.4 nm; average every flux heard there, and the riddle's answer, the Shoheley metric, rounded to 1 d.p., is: 14.7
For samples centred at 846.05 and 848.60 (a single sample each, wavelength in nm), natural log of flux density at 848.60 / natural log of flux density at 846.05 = 1.01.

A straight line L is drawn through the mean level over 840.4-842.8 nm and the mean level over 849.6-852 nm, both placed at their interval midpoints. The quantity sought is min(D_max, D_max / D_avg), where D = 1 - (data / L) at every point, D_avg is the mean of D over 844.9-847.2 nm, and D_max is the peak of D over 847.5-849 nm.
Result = 0.0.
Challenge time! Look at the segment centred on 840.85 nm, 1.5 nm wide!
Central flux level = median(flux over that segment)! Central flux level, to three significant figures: 15.2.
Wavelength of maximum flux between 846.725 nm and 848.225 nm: 847.40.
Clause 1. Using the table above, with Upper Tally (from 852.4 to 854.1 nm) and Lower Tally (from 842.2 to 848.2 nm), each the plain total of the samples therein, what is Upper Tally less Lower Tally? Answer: -443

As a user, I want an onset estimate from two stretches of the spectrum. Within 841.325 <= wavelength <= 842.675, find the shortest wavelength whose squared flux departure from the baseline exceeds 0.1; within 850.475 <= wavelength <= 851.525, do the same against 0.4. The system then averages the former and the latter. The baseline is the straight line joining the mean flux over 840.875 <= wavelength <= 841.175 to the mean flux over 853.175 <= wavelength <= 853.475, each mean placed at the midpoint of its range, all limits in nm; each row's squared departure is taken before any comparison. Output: 846.05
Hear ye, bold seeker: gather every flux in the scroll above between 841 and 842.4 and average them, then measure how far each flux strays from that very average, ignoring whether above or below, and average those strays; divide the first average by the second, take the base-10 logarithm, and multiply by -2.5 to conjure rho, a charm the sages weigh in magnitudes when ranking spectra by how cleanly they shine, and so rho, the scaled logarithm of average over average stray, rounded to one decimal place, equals -3.9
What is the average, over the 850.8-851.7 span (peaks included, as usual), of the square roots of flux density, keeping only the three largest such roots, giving 3.85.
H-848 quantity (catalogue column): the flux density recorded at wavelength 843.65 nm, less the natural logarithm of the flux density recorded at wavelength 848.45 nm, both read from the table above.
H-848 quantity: 11.6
